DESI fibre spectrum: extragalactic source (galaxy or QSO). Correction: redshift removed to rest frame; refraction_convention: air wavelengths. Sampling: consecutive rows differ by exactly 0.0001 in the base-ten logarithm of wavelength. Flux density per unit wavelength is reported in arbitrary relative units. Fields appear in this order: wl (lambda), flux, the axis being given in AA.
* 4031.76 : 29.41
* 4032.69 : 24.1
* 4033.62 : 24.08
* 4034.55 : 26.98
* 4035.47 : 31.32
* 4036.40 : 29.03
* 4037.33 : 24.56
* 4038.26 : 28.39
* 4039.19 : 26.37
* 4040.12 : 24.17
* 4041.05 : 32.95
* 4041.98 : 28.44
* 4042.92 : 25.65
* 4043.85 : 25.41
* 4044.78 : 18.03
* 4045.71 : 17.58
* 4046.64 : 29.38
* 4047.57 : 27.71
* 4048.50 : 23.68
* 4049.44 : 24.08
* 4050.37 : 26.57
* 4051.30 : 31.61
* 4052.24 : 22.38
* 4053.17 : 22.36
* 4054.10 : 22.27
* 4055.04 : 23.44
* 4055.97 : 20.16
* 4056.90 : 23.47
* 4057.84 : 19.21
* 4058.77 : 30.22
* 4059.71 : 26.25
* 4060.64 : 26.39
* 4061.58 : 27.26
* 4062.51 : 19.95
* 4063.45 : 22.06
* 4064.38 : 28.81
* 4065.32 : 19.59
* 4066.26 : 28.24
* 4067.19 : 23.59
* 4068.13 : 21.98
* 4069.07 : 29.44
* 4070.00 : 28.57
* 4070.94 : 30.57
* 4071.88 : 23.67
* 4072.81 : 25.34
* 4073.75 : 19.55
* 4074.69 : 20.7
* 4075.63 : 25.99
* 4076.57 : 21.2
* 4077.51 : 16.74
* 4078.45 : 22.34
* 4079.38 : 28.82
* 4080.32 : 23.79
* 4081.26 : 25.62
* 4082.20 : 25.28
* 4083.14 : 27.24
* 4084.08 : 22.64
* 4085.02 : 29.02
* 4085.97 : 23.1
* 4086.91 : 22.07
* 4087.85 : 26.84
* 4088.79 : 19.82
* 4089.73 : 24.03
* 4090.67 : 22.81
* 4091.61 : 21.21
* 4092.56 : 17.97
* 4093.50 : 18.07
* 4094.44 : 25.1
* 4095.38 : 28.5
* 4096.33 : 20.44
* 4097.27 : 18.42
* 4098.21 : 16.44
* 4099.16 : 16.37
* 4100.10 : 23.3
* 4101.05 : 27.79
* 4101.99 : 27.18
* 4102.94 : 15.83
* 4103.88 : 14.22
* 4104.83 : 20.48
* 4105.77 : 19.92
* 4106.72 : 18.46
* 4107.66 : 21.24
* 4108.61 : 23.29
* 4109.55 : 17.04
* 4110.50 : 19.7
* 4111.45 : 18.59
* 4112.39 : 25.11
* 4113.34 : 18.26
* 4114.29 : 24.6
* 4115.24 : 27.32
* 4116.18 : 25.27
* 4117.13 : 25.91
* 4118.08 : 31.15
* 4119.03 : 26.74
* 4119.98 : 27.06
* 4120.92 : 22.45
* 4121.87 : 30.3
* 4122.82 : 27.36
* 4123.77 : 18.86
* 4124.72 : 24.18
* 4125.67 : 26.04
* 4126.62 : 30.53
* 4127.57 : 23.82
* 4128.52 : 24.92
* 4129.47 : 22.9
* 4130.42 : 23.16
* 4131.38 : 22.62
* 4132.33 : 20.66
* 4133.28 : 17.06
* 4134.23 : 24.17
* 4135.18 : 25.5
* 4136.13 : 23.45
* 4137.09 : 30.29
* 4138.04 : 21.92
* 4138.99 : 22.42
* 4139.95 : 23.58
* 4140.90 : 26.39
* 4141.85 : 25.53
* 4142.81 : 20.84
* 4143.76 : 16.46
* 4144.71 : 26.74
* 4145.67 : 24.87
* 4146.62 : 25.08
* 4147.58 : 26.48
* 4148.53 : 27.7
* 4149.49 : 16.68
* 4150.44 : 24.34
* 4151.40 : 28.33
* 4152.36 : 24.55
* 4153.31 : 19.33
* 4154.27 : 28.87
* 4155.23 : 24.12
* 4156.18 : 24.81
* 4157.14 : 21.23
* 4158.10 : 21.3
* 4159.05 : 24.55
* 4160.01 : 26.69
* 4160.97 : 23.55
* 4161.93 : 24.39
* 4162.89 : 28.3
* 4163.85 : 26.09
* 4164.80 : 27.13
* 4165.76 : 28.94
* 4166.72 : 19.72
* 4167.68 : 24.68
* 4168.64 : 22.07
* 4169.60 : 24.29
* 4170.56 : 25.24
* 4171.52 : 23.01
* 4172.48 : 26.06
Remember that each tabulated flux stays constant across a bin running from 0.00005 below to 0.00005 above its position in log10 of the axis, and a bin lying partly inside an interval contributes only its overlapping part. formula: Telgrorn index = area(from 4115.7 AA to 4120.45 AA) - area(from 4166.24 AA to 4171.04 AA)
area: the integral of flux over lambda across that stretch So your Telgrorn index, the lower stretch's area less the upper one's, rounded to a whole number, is 18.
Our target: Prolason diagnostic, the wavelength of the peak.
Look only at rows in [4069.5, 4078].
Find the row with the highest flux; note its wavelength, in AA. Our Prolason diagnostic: 4070.94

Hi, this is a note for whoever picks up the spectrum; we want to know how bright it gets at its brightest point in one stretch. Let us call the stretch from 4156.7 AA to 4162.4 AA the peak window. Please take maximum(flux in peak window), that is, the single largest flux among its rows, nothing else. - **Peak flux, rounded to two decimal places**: 26.69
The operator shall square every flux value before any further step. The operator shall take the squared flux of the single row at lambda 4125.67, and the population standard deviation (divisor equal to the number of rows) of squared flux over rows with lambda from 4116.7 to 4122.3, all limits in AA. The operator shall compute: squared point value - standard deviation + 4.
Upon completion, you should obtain 527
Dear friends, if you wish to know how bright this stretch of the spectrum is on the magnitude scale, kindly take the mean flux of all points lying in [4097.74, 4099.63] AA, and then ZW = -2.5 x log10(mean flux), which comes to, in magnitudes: -3.04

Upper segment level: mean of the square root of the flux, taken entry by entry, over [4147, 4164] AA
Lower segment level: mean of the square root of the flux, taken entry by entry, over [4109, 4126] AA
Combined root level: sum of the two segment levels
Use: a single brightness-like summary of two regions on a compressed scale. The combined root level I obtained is 9.84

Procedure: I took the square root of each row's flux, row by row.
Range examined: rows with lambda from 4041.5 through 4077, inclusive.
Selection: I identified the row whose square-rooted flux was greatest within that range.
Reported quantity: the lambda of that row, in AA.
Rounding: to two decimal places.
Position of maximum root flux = 4051.30 AA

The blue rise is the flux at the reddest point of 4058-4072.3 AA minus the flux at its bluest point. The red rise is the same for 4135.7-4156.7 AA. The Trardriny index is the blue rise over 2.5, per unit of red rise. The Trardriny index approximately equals -1.9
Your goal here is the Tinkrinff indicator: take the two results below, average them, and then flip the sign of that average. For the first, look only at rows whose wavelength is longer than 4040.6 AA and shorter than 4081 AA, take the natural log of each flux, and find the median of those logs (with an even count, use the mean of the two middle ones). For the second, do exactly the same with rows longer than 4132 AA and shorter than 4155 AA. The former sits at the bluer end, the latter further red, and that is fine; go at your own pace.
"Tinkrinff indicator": -3.18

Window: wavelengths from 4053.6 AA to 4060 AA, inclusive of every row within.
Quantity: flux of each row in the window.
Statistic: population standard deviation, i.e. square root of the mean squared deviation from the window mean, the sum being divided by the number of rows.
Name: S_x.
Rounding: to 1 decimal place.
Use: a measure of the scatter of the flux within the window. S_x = 3.5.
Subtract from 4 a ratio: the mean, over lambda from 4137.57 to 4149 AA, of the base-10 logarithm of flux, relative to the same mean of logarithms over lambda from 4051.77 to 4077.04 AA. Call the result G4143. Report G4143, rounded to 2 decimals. 3.00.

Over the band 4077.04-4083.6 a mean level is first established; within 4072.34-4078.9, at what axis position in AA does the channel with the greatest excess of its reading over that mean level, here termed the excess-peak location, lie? 4075.63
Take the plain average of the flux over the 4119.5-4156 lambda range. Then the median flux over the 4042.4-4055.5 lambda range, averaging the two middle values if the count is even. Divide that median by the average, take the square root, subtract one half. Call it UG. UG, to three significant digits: 0.493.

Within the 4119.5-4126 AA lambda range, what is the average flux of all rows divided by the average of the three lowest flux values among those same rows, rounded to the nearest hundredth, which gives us 1.15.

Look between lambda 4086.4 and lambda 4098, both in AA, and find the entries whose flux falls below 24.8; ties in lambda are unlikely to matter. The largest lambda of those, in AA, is 4097.27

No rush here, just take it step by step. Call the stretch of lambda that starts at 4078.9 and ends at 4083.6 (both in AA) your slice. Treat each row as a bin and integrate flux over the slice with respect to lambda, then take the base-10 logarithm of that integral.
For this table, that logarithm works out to 2.09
